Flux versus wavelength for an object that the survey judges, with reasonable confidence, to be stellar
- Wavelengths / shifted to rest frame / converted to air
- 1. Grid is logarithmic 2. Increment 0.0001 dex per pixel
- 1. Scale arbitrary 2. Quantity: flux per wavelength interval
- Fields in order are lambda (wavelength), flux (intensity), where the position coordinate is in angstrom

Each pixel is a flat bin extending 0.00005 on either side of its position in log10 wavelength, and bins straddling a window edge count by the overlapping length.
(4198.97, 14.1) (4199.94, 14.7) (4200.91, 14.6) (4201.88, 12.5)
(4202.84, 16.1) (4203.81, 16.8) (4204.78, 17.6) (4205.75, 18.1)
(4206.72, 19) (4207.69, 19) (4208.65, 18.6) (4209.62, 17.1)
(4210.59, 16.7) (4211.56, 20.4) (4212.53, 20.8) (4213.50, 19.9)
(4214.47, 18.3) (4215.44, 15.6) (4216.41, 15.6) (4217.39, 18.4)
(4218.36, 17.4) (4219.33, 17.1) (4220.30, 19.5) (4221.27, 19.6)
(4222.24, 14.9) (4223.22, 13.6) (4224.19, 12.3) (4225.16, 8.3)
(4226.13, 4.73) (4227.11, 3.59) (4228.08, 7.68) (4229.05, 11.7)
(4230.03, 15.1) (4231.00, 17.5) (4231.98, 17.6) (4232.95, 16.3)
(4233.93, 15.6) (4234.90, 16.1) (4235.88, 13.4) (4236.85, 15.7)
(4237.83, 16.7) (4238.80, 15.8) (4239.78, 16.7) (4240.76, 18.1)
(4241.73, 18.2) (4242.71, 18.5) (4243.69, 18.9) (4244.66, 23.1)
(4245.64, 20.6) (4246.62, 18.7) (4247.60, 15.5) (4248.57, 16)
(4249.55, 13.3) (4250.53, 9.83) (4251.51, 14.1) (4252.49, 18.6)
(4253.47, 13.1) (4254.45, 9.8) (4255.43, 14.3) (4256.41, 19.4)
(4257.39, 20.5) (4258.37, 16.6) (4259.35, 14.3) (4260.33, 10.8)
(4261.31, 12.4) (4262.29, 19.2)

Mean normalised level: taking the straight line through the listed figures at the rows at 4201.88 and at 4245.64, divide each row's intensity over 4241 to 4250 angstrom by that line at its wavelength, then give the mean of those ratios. 0.9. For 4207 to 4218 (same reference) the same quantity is 1.3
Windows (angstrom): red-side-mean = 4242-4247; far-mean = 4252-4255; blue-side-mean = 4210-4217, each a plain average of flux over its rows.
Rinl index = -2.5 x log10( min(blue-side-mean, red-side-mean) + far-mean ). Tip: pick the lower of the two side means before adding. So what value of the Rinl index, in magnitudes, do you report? -3.76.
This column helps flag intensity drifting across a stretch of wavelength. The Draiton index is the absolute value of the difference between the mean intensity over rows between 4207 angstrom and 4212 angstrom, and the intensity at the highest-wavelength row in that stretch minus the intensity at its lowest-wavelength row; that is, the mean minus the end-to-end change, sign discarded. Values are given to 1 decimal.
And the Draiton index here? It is 17.0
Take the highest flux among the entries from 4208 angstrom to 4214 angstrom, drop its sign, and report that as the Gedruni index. 20.8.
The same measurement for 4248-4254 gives 18.6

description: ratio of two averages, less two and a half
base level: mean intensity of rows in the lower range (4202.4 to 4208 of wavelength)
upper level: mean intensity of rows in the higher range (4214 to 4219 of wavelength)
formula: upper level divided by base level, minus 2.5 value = -1.54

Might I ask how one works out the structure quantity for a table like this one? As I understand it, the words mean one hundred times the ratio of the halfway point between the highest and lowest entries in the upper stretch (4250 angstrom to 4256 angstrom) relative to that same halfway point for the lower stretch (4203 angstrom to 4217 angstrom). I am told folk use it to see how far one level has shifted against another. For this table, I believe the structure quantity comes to 78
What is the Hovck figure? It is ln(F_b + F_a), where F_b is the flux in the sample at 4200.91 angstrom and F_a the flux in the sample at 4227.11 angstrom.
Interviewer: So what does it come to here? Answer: 2.90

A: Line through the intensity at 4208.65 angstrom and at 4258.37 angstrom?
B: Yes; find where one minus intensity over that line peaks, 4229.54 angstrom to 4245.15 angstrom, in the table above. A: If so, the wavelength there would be 4235.88 angstrom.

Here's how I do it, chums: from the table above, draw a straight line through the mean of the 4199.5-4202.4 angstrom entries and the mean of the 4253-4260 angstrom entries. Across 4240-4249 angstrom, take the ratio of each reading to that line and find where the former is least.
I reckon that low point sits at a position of 4247.60 angstrom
